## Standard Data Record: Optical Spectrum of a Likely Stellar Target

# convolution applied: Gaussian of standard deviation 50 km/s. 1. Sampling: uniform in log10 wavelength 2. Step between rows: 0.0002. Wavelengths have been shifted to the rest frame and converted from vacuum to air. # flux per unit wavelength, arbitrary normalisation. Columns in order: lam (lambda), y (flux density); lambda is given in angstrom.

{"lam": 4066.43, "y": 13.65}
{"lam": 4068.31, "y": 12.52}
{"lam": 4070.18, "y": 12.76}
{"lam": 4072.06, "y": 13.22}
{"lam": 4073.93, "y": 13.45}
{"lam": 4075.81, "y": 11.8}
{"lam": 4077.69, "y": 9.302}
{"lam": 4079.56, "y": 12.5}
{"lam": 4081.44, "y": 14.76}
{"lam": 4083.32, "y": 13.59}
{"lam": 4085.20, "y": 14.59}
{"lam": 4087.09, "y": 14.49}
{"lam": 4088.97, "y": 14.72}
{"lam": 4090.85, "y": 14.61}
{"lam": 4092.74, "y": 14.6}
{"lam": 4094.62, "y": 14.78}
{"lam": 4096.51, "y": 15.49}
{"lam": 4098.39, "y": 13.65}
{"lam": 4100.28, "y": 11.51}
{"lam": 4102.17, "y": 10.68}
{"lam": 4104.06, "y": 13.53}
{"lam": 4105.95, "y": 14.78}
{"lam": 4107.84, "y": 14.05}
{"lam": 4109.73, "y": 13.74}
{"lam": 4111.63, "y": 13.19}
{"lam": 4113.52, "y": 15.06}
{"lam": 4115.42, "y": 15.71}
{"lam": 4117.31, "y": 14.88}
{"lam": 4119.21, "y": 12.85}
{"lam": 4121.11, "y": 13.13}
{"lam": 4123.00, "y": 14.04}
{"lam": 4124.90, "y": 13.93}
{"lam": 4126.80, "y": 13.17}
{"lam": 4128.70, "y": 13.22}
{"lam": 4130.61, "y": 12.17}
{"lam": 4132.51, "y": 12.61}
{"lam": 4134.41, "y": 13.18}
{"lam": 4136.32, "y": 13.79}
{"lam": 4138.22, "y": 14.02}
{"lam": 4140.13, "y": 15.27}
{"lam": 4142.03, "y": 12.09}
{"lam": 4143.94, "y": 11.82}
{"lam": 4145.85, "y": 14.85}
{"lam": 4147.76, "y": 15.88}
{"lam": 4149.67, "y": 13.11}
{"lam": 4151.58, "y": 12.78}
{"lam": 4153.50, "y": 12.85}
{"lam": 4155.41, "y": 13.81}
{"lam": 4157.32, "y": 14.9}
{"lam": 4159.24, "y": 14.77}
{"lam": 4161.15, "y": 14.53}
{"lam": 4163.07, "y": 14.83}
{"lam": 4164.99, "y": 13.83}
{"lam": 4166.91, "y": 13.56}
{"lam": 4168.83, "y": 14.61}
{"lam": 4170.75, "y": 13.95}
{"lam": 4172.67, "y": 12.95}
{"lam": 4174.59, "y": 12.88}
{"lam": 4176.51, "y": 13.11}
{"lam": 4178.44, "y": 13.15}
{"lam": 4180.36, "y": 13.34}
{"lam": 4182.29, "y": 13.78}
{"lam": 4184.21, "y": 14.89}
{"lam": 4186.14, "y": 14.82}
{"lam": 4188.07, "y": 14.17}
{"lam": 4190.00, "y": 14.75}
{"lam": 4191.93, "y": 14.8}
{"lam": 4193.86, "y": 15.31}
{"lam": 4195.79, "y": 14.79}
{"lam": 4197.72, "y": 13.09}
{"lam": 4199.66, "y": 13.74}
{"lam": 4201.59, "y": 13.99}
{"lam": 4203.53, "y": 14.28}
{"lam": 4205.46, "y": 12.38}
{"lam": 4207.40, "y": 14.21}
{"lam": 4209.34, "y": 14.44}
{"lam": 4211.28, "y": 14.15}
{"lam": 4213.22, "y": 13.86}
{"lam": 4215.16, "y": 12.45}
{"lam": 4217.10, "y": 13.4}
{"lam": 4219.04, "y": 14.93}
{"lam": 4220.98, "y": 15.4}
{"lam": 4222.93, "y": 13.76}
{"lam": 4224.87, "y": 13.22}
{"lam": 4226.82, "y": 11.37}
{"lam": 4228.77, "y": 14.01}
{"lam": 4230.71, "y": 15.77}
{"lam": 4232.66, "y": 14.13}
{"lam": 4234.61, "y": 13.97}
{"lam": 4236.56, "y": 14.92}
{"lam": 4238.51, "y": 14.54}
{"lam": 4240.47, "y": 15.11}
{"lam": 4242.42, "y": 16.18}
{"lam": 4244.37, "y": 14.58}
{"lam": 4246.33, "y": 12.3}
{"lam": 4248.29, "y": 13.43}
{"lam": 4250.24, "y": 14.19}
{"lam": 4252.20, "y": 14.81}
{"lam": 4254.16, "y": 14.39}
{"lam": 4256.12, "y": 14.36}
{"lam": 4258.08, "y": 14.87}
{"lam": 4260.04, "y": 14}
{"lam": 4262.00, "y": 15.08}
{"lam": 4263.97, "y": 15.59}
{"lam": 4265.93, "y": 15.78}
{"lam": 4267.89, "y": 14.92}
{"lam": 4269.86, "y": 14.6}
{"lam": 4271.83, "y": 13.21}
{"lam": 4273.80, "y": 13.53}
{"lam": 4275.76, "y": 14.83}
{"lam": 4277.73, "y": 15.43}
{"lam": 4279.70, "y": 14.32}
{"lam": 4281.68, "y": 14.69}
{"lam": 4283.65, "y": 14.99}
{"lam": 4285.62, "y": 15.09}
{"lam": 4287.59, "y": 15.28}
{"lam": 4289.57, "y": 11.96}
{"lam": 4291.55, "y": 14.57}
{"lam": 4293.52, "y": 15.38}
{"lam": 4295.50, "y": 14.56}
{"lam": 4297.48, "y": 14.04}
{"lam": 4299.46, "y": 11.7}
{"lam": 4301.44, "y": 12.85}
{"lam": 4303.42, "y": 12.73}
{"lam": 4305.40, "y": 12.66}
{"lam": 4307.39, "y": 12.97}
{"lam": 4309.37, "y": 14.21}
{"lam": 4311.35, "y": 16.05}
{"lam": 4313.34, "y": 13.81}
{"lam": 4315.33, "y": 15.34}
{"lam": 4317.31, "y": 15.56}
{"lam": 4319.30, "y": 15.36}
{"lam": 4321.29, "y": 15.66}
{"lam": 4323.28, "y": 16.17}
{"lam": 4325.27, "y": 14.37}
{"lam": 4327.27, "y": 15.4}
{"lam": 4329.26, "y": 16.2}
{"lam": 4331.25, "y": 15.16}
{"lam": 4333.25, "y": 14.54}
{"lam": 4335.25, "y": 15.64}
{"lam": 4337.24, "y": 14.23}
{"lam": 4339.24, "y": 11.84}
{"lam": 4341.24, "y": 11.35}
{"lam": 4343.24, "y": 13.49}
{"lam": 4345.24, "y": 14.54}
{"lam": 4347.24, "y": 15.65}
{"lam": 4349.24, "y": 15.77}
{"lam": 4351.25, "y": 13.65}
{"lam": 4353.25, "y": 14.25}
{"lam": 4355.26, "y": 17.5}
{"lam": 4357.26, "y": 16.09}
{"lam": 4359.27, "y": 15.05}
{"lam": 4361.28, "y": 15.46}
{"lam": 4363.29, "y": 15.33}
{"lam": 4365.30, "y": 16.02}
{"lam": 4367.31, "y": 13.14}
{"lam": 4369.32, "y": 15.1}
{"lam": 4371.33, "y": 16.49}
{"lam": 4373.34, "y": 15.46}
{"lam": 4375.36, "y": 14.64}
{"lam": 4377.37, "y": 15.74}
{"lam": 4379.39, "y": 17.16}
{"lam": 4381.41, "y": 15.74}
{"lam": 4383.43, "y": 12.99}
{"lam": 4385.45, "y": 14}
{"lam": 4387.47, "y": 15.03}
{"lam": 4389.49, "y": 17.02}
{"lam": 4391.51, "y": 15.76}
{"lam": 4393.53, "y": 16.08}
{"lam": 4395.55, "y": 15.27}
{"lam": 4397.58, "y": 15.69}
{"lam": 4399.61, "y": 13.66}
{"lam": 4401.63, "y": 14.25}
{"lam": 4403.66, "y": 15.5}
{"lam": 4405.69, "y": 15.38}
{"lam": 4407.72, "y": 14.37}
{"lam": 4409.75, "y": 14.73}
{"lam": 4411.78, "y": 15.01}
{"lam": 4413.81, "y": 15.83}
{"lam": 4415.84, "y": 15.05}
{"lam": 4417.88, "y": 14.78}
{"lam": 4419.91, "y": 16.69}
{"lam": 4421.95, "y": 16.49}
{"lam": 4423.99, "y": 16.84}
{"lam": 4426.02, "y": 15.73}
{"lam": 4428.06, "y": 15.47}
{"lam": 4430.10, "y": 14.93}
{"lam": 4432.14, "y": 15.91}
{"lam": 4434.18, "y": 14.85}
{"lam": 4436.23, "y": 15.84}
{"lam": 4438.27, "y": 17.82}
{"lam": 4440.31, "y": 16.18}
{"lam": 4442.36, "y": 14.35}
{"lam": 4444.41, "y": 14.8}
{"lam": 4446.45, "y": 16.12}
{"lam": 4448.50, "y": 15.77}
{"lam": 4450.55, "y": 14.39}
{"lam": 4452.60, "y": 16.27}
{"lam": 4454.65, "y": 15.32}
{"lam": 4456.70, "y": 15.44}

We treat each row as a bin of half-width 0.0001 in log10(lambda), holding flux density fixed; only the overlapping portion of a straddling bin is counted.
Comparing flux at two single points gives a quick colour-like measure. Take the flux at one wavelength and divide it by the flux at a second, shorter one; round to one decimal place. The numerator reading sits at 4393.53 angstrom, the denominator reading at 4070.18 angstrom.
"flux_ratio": 1.3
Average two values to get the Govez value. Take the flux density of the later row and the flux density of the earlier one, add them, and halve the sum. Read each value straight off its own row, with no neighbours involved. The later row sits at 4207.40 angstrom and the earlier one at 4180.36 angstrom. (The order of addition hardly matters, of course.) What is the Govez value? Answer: 13.8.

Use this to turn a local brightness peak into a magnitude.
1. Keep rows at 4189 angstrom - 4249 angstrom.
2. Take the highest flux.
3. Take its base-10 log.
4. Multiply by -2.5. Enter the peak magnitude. -3.022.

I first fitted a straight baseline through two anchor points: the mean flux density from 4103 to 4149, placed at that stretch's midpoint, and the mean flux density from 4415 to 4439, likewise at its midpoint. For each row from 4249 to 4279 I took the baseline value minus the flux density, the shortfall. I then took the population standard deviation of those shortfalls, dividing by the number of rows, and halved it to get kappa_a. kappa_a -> 0.35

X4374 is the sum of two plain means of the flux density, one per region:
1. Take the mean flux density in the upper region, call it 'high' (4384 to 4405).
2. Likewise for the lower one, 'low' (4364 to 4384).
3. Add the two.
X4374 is 30.5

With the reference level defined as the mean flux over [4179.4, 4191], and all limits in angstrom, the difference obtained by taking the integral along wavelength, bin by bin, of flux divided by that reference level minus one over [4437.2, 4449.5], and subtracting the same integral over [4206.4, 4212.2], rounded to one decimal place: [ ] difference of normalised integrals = 1.3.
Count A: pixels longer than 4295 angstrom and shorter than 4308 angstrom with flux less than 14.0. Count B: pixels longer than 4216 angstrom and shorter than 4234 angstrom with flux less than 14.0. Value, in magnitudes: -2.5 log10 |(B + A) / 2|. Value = -1.6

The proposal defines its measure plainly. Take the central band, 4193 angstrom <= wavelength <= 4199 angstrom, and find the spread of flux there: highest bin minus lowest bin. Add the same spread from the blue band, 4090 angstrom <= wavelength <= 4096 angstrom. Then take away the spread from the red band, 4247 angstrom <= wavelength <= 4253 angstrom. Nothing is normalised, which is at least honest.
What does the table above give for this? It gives 1.0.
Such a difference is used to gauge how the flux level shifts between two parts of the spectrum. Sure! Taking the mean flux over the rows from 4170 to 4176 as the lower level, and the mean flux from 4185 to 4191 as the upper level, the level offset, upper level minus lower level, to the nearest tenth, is 1.3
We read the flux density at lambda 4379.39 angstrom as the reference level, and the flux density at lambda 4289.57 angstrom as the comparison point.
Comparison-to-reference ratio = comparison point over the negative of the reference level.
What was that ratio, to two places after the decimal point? -0.70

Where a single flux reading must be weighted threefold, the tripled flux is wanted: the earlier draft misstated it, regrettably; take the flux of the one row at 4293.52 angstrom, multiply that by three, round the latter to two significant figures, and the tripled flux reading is 46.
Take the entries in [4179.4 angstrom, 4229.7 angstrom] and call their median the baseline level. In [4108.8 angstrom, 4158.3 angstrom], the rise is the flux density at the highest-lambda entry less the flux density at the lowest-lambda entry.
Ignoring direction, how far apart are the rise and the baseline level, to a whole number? 13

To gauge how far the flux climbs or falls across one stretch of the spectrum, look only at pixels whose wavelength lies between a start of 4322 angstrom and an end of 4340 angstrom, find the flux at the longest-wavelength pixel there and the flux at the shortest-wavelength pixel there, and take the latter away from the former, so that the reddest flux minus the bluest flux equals -4.3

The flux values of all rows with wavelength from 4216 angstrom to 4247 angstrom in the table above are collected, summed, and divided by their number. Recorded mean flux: 14.2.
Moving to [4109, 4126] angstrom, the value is 14.1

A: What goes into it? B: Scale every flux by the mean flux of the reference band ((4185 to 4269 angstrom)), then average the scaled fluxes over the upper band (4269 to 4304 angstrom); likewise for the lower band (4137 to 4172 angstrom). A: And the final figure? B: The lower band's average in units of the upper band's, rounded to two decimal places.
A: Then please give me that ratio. 0.99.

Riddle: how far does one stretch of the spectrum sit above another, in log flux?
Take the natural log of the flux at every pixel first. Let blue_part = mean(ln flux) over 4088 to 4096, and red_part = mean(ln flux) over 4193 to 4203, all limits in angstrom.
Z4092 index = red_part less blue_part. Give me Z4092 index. -0.04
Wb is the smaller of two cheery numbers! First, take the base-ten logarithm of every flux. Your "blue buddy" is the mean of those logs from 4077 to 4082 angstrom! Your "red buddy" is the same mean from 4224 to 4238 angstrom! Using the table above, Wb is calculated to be 1.08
